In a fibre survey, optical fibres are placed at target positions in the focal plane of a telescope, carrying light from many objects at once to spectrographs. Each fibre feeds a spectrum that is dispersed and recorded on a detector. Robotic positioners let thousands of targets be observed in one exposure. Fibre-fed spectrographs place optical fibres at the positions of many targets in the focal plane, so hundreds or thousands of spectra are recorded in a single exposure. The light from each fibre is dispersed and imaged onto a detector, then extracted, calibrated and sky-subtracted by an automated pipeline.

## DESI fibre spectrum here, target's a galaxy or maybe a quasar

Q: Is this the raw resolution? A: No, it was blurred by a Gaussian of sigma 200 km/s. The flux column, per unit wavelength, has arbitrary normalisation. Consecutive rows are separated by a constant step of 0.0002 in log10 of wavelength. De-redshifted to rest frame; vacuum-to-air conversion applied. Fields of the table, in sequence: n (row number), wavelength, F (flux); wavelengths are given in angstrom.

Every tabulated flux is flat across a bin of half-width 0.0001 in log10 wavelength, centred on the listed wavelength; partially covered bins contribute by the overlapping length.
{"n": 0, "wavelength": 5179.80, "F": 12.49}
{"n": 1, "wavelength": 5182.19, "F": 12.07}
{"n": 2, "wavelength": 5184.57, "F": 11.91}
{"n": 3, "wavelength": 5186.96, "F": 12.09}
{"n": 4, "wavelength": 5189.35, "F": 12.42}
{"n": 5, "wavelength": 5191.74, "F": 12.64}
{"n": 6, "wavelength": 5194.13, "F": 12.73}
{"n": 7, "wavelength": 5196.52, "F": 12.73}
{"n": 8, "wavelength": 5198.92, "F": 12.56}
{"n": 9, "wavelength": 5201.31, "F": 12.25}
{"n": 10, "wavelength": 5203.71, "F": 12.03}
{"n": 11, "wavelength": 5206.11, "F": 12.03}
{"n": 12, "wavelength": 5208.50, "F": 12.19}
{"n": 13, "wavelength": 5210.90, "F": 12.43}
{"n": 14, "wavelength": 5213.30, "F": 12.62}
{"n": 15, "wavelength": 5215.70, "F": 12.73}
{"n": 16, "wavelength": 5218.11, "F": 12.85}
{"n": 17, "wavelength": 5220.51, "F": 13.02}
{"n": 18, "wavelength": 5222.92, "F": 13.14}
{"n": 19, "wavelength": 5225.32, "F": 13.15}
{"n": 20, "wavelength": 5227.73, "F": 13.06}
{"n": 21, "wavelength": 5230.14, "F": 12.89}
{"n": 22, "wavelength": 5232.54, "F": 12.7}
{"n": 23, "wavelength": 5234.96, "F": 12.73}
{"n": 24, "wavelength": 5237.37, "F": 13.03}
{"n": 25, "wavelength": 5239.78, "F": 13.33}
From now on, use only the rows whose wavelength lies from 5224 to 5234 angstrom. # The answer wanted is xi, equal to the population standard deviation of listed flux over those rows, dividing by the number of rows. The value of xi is 0.17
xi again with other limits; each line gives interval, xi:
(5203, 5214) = 0.23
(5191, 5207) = 0.29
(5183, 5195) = 0.31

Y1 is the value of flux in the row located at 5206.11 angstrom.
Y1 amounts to 12.03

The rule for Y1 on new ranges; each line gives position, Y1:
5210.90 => 12.43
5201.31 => 12.25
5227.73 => 13.06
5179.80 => 12.49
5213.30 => 12.62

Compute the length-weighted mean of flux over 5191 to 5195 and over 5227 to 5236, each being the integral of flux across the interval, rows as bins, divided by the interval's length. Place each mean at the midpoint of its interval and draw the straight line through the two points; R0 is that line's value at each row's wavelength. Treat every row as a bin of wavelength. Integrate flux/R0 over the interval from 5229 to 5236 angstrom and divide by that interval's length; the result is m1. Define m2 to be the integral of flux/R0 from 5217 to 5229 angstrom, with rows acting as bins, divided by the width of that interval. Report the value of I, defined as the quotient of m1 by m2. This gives 0.98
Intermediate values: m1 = 1.00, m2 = 1.02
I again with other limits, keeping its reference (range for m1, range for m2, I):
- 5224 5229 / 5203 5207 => 1.08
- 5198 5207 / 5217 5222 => 0.95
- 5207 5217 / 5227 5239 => 0.97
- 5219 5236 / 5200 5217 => 1.05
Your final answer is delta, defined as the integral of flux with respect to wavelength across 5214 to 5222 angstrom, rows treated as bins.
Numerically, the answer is 103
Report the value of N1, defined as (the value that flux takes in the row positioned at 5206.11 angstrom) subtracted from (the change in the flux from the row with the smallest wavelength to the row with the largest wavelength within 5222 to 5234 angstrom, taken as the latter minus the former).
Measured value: -12.5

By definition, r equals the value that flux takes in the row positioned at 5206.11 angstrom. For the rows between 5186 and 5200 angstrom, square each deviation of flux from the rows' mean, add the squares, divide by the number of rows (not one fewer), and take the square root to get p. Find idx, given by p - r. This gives -11.8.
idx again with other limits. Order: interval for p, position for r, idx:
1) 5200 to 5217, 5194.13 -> -12.5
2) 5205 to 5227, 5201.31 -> -11.9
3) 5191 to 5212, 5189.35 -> -12.2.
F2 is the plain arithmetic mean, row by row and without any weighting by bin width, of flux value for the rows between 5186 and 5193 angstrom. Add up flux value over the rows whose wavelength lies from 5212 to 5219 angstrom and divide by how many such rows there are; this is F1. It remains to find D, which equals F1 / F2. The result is 1.03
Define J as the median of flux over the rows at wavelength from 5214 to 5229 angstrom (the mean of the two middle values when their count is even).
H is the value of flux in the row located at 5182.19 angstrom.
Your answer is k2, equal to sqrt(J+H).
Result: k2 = 5.01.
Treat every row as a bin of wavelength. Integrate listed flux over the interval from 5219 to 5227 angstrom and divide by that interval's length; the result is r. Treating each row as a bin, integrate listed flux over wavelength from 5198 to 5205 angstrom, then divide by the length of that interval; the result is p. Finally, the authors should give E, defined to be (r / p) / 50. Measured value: 0.0214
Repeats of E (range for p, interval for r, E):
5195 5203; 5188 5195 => 0.0201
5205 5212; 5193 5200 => 0.0207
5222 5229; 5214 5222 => 0.0196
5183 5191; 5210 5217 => 0.0207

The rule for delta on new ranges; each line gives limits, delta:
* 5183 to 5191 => 97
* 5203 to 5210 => 85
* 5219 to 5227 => 105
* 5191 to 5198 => 89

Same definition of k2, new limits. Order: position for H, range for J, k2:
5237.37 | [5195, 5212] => 5.03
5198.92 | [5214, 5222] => 5.04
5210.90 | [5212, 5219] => 5.02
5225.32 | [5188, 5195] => 5.08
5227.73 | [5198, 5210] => 5.02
